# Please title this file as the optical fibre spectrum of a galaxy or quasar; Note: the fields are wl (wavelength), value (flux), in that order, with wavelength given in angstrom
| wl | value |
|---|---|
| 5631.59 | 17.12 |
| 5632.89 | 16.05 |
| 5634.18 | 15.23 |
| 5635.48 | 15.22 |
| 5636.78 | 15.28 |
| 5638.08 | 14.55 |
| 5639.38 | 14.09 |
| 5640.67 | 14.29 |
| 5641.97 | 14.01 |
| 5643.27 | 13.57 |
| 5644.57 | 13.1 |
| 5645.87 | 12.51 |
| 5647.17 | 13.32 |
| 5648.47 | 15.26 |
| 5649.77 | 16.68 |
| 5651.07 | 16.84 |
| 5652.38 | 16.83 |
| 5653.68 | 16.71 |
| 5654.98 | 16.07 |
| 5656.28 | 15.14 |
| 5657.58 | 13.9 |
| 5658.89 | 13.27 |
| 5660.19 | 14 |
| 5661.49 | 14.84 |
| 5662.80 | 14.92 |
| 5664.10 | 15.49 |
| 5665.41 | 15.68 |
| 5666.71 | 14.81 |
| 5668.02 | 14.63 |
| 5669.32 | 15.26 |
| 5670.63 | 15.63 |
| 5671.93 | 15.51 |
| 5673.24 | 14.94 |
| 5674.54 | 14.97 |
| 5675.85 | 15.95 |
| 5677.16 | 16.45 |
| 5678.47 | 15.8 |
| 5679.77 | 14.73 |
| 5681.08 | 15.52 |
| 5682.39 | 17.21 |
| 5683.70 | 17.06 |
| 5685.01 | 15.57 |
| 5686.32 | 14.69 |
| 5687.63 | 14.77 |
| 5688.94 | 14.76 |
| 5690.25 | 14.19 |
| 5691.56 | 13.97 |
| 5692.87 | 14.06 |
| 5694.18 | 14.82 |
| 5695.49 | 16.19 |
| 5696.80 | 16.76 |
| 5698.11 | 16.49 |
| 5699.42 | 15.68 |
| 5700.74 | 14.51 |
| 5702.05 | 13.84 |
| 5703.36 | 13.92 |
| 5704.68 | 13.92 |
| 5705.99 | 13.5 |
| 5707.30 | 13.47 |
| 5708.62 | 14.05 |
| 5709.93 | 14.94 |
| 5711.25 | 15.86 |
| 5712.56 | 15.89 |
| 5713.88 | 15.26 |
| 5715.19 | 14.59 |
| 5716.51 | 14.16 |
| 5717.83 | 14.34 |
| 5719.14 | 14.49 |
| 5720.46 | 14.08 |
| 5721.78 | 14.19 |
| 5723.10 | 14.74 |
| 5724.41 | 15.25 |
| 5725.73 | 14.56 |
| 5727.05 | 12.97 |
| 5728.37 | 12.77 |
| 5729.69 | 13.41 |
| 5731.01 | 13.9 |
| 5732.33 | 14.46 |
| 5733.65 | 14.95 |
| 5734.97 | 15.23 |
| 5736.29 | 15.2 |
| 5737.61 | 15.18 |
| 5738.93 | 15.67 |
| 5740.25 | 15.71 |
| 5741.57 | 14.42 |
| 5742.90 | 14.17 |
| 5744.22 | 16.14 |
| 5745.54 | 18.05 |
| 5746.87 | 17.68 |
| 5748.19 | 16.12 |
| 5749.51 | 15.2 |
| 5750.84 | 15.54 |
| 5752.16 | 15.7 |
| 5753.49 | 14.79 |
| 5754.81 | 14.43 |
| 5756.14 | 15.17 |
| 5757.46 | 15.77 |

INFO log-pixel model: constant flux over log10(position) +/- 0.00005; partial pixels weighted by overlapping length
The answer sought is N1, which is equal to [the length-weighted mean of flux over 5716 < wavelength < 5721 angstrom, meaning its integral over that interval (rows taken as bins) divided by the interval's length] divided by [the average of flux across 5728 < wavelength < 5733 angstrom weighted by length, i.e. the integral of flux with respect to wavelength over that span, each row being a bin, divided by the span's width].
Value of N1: 1.04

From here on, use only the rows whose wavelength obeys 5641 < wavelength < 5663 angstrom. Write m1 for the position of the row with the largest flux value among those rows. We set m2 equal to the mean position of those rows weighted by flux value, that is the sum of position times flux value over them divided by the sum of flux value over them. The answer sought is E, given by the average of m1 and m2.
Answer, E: 5651.8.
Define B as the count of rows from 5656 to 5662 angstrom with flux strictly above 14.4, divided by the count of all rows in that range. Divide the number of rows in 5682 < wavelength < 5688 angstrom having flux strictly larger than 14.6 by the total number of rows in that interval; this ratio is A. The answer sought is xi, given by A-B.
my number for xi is 0.60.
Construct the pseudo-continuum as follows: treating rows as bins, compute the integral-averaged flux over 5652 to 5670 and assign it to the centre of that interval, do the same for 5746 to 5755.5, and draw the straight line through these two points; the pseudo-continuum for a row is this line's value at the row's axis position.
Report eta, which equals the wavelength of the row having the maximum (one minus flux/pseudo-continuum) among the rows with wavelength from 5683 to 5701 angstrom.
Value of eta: 5691.56 angstrom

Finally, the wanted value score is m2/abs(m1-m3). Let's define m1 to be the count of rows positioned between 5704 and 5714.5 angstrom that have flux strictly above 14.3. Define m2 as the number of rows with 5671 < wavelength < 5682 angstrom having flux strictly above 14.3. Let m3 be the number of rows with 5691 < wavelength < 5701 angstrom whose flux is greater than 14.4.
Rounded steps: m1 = 4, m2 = 8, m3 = 6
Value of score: 4.0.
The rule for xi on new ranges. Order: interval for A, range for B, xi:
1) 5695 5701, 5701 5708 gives 0.80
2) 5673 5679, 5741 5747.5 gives 0.20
